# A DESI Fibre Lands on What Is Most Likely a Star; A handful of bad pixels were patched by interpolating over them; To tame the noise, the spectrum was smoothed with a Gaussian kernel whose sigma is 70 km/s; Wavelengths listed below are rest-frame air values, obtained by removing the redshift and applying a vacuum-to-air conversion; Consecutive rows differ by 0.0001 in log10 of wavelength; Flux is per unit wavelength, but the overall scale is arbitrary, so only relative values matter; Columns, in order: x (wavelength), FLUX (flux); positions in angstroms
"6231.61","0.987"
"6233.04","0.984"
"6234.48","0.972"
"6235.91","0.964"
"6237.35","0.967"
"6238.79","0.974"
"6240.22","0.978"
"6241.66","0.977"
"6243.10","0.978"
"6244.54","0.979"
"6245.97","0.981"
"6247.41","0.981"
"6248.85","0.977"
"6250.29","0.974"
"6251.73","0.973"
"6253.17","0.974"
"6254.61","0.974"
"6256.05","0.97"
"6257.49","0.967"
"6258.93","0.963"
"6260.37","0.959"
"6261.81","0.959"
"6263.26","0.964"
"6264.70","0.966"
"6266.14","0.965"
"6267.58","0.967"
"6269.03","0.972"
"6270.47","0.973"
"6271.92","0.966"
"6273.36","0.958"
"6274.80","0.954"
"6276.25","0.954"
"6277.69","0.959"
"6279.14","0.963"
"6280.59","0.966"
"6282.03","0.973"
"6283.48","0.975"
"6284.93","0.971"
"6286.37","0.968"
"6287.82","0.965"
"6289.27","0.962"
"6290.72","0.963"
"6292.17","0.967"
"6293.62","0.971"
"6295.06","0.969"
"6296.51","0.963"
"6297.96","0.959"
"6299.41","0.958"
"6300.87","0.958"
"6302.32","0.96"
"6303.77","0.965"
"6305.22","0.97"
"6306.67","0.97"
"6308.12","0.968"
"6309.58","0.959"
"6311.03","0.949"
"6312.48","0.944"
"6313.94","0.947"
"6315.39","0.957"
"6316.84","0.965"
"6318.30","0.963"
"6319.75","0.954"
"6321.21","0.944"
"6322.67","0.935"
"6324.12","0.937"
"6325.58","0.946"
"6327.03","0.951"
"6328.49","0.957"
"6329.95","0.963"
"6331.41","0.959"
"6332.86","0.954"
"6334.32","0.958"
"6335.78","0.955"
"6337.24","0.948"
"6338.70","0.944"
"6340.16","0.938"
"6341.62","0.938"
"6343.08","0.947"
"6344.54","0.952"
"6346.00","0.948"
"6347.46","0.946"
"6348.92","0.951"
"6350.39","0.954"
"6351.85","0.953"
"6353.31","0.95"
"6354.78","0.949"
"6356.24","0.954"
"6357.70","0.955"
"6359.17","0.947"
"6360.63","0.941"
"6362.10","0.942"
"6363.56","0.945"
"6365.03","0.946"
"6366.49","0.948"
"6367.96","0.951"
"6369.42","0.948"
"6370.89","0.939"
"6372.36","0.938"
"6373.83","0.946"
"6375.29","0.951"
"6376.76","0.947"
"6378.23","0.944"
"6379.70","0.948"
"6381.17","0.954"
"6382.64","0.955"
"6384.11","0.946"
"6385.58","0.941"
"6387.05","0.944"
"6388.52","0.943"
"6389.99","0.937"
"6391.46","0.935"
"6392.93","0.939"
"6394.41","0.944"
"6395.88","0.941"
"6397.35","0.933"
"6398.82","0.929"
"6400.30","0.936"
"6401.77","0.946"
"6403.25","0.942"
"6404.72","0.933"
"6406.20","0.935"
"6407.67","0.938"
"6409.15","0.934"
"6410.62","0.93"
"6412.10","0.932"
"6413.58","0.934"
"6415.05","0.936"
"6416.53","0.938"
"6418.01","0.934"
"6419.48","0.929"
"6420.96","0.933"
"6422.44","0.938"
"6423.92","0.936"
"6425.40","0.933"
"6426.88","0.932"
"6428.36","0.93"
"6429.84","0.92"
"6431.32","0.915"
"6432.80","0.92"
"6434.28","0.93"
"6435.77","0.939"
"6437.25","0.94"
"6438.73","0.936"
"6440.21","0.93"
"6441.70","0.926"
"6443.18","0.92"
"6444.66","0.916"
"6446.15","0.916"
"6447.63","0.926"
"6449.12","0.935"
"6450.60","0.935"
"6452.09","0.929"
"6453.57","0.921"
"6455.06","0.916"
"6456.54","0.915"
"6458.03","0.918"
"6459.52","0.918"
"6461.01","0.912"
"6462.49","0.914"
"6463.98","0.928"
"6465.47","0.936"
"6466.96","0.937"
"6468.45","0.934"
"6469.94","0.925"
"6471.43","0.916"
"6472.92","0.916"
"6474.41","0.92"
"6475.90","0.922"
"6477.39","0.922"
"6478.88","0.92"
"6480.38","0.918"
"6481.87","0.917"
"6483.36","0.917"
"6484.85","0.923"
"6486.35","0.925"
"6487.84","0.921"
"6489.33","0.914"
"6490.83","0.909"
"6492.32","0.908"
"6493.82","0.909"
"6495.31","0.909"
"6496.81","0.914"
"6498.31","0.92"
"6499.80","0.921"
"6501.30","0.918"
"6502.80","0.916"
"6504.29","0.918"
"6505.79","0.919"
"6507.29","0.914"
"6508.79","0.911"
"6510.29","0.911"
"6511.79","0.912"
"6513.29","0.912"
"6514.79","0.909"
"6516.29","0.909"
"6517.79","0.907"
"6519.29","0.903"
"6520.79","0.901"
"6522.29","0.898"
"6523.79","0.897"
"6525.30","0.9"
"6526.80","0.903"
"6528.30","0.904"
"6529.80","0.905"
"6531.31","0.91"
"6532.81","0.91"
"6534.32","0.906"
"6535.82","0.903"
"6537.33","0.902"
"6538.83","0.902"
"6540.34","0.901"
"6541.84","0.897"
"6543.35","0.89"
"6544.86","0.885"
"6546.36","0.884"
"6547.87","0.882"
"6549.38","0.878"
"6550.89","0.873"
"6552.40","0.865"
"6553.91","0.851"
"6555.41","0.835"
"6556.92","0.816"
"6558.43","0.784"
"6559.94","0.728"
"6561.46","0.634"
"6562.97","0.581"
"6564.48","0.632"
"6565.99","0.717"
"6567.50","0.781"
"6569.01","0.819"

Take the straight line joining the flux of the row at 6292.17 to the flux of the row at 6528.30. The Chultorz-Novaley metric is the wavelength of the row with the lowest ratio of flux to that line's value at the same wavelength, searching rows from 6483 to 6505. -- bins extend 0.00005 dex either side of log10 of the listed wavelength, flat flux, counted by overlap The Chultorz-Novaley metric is 6492.32 angstroms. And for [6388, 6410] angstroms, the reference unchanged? 6398.82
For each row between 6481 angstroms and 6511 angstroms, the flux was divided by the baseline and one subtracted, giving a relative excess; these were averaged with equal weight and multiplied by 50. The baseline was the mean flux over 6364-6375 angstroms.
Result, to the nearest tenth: -1.6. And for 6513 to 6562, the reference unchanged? -3.7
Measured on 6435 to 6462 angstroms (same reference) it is -1.1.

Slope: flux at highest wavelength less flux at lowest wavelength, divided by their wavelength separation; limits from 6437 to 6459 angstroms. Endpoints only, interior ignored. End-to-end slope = -0.0011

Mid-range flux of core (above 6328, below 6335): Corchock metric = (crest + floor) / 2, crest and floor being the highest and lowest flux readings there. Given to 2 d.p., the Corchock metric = 0.96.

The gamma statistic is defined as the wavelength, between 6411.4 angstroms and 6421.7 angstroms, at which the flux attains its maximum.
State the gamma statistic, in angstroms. 6416.53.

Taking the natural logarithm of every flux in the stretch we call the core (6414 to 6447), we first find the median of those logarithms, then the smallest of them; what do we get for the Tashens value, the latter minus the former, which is -0.017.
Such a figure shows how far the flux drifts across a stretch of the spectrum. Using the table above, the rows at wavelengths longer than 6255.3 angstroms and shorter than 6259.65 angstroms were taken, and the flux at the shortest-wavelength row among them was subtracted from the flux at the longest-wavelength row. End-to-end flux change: -0.0070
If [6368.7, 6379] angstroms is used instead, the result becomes -0.0040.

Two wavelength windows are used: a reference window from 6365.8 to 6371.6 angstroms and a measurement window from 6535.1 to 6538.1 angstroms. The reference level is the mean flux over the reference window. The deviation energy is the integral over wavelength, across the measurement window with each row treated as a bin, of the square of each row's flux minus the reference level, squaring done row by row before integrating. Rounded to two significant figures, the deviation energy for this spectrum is 0.0058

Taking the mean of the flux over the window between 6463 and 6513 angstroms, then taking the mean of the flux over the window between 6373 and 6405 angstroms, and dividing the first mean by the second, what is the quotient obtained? 0.97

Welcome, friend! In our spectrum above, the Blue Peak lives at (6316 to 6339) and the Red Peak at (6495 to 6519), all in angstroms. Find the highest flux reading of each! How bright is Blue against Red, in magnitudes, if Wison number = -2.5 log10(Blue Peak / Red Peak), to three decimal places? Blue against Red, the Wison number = -0.051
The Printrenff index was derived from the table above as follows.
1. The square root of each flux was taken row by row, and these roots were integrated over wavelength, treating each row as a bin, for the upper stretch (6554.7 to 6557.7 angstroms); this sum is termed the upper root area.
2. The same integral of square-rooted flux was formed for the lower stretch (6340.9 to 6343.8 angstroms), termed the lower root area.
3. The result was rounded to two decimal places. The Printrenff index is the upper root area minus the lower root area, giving -0.09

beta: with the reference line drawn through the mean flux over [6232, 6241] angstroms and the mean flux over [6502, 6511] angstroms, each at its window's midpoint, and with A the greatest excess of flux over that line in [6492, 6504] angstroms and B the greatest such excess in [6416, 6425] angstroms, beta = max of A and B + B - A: 0.005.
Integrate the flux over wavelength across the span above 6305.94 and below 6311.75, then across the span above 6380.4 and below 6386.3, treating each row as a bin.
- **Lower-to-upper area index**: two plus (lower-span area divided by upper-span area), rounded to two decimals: 3.00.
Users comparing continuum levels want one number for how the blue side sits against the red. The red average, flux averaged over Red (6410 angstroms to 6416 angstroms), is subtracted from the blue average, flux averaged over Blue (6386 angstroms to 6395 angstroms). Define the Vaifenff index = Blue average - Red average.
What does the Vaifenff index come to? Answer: 0.007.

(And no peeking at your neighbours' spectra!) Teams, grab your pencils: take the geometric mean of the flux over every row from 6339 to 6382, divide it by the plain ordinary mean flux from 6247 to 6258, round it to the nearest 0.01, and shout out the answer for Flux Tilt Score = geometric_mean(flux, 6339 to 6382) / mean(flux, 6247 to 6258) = 0.97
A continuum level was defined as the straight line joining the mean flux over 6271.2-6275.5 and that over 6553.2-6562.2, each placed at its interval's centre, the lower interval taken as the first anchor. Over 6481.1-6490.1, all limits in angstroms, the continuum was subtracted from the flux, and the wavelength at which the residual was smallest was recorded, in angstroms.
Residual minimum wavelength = 6481.87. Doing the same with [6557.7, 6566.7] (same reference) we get 6562.97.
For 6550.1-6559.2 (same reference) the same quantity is 6558.43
